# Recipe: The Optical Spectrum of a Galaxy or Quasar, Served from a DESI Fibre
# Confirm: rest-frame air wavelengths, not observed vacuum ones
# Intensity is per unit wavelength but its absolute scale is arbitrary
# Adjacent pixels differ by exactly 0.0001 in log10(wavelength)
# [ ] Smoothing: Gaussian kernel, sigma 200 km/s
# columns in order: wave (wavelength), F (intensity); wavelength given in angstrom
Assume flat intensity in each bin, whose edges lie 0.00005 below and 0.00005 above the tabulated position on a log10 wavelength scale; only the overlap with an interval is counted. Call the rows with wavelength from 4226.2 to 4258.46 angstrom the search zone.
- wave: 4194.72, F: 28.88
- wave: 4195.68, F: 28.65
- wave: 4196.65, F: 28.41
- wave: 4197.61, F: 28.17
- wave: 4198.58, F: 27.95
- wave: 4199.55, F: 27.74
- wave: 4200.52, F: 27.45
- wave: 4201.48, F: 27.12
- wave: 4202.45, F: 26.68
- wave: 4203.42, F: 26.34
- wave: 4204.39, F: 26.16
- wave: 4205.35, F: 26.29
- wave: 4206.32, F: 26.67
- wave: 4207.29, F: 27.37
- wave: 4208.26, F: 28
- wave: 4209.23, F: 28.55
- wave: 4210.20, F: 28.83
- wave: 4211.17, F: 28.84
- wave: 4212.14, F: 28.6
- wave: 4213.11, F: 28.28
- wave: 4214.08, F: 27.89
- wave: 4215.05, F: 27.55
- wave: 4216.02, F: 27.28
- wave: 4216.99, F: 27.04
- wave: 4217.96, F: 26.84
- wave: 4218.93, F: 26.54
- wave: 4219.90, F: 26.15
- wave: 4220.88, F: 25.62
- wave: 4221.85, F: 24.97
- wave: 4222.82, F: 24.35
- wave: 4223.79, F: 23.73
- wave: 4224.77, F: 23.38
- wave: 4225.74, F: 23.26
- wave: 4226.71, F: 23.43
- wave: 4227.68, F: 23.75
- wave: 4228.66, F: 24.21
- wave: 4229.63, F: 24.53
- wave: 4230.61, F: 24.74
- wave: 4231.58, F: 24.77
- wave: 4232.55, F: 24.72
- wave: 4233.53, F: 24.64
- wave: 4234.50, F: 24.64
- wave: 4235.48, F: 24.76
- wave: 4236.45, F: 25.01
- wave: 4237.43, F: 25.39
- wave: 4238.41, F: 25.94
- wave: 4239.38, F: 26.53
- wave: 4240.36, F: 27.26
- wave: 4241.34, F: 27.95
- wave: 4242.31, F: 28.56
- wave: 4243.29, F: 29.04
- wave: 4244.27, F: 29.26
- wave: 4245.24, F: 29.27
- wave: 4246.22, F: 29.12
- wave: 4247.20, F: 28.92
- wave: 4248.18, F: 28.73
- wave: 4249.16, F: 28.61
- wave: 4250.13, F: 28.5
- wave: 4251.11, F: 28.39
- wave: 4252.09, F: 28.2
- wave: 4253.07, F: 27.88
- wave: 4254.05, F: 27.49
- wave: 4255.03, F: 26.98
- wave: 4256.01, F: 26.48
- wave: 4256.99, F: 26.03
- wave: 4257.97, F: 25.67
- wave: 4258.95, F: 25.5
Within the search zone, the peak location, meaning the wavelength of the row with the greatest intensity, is 4245.24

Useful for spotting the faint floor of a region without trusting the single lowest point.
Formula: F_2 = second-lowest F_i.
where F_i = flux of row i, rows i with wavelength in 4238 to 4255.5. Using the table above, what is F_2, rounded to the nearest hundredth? 26.53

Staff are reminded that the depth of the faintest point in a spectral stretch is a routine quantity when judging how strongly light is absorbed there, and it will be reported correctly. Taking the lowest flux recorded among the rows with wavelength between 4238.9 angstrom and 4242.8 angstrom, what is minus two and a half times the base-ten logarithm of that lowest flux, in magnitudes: -3.56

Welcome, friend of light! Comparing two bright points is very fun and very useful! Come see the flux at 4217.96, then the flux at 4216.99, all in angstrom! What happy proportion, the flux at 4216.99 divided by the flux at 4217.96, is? 1.01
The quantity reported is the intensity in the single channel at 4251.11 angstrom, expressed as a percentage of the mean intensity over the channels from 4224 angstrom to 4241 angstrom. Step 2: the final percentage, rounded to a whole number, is 115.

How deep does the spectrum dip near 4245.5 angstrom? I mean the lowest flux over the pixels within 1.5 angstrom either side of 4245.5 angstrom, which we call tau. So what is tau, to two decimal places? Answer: 29.12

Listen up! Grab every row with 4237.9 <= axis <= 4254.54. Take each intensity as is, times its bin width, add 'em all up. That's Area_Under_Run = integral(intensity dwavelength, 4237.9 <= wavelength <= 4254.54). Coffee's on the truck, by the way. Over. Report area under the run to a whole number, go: 469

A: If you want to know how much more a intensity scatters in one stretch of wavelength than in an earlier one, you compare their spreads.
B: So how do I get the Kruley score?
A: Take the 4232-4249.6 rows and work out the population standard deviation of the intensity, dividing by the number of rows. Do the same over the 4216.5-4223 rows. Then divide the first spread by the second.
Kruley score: 2.0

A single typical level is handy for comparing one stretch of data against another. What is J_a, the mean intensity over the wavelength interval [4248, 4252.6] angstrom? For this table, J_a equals 28.5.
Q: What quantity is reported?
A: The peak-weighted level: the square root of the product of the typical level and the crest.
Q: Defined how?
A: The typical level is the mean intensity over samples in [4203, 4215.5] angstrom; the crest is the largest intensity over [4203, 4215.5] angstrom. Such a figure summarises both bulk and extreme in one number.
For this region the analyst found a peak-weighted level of 28.24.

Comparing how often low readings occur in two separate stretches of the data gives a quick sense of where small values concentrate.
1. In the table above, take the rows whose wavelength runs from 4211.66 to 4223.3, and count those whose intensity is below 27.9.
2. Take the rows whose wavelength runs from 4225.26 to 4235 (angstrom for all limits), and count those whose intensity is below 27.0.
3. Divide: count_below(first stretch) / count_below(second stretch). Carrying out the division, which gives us 1.0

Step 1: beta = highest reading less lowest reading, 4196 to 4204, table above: 2.07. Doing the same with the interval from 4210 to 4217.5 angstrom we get 1.80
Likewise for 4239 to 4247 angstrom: 2.74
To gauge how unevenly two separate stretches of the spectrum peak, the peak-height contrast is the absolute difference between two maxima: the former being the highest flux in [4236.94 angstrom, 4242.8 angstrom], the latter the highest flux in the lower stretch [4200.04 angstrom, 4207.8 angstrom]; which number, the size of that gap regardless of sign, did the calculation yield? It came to 1.1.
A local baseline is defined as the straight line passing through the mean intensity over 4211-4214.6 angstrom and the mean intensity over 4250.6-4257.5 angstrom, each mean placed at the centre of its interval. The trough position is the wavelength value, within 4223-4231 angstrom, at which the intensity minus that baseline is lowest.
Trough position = 4225.74 angstrom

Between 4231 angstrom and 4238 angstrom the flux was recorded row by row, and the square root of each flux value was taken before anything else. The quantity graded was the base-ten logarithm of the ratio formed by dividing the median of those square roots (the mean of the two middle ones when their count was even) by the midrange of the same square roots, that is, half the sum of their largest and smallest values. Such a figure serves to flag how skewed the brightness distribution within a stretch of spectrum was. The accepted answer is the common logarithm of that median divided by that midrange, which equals -0.002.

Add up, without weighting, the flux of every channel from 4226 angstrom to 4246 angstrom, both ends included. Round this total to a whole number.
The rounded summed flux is 518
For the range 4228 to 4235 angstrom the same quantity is 172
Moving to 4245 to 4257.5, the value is 365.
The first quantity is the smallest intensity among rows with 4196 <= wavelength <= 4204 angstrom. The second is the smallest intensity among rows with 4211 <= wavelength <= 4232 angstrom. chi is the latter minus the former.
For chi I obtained -3.1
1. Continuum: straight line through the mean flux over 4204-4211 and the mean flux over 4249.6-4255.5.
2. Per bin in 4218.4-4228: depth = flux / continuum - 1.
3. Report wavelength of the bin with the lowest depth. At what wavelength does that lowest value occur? 4225.74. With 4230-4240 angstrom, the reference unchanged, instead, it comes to 4234.50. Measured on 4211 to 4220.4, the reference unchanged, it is 4219.90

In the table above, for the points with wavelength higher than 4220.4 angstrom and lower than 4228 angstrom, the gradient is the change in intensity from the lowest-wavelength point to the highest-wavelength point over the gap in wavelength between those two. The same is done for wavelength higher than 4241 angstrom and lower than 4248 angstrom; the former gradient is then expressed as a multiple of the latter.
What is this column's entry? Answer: -1.7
